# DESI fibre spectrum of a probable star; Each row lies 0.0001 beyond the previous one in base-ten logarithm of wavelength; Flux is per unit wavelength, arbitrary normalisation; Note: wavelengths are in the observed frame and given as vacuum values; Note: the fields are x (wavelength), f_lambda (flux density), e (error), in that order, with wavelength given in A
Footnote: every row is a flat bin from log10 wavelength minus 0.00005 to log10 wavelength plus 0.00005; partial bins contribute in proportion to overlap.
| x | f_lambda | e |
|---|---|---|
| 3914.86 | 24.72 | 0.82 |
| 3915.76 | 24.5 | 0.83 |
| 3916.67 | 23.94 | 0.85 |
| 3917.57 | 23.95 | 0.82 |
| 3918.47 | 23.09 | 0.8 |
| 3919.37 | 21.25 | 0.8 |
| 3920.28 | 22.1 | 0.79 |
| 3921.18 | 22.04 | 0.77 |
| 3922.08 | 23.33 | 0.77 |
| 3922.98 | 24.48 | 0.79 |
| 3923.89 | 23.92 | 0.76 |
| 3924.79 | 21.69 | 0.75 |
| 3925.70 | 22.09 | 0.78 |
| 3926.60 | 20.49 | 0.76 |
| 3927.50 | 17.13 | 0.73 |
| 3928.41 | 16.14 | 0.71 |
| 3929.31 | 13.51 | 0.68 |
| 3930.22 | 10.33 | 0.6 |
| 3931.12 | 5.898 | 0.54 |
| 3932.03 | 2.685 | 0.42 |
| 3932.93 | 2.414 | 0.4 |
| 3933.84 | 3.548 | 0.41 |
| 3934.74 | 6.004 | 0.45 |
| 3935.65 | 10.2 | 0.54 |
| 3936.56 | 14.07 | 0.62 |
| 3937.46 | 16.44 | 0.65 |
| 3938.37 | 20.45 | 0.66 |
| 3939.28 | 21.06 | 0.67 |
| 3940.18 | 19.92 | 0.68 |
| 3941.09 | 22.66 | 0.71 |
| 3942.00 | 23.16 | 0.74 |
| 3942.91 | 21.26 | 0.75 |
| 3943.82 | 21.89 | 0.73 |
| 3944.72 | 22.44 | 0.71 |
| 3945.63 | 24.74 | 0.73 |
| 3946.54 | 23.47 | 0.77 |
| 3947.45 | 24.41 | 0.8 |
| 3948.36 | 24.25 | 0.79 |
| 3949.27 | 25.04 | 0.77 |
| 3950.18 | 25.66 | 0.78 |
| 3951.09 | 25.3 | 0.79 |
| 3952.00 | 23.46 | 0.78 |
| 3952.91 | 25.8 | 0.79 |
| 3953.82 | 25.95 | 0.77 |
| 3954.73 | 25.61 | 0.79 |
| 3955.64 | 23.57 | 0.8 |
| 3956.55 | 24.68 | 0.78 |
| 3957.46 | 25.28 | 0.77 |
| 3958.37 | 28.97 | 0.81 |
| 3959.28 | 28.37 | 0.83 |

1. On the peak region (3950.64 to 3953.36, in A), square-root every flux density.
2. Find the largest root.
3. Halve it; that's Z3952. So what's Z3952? 2.54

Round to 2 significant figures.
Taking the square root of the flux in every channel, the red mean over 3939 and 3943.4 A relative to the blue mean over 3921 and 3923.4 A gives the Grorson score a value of 0.96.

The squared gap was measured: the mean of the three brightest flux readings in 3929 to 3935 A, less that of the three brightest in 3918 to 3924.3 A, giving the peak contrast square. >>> 195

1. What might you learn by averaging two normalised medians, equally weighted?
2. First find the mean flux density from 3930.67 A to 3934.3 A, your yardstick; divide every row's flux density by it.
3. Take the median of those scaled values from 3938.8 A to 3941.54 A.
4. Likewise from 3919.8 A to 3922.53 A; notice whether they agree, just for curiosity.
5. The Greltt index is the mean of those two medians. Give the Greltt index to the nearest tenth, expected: 5.9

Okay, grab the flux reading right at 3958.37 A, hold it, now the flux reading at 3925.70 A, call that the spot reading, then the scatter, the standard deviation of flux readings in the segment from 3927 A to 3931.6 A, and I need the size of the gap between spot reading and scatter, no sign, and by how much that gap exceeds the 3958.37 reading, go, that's -11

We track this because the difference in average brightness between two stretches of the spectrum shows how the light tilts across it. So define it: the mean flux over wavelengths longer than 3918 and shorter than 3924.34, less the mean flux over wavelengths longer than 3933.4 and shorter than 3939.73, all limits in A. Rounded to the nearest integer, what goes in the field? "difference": 10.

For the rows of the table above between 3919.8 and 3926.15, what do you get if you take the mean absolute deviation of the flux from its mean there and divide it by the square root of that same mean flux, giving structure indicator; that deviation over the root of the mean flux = 0.20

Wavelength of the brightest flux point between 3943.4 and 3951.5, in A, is 3950.18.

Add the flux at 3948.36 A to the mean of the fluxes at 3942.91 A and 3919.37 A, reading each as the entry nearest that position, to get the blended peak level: 46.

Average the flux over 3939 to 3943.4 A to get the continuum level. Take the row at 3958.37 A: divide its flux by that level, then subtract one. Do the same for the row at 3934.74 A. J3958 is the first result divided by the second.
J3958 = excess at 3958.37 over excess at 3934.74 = -0.5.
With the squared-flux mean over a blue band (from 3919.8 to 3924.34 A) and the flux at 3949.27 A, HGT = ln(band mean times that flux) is 9.51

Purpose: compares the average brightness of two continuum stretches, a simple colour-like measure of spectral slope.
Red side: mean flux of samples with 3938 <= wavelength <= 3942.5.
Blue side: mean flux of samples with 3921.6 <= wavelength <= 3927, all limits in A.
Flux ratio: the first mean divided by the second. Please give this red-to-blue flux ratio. 0.9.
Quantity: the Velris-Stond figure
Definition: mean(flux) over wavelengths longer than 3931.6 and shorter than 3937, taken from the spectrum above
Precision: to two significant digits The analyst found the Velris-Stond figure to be 6.5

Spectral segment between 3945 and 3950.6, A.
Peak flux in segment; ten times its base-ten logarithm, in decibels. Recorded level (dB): 14.1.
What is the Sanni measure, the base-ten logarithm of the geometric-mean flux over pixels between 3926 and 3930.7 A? 1.18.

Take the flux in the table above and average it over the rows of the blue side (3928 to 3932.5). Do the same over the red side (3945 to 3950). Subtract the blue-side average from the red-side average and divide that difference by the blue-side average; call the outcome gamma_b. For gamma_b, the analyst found 1.5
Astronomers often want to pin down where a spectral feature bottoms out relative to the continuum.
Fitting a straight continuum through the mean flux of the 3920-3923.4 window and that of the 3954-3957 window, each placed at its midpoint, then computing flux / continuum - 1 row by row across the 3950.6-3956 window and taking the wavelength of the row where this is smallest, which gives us 3955.64 A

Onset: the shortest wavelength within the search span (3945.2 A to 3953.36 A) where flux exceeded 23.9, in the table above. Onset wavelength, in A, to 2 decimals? 3945.63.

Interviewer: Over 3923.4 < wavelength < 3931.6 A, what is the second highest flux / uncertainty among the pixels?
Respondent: 29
